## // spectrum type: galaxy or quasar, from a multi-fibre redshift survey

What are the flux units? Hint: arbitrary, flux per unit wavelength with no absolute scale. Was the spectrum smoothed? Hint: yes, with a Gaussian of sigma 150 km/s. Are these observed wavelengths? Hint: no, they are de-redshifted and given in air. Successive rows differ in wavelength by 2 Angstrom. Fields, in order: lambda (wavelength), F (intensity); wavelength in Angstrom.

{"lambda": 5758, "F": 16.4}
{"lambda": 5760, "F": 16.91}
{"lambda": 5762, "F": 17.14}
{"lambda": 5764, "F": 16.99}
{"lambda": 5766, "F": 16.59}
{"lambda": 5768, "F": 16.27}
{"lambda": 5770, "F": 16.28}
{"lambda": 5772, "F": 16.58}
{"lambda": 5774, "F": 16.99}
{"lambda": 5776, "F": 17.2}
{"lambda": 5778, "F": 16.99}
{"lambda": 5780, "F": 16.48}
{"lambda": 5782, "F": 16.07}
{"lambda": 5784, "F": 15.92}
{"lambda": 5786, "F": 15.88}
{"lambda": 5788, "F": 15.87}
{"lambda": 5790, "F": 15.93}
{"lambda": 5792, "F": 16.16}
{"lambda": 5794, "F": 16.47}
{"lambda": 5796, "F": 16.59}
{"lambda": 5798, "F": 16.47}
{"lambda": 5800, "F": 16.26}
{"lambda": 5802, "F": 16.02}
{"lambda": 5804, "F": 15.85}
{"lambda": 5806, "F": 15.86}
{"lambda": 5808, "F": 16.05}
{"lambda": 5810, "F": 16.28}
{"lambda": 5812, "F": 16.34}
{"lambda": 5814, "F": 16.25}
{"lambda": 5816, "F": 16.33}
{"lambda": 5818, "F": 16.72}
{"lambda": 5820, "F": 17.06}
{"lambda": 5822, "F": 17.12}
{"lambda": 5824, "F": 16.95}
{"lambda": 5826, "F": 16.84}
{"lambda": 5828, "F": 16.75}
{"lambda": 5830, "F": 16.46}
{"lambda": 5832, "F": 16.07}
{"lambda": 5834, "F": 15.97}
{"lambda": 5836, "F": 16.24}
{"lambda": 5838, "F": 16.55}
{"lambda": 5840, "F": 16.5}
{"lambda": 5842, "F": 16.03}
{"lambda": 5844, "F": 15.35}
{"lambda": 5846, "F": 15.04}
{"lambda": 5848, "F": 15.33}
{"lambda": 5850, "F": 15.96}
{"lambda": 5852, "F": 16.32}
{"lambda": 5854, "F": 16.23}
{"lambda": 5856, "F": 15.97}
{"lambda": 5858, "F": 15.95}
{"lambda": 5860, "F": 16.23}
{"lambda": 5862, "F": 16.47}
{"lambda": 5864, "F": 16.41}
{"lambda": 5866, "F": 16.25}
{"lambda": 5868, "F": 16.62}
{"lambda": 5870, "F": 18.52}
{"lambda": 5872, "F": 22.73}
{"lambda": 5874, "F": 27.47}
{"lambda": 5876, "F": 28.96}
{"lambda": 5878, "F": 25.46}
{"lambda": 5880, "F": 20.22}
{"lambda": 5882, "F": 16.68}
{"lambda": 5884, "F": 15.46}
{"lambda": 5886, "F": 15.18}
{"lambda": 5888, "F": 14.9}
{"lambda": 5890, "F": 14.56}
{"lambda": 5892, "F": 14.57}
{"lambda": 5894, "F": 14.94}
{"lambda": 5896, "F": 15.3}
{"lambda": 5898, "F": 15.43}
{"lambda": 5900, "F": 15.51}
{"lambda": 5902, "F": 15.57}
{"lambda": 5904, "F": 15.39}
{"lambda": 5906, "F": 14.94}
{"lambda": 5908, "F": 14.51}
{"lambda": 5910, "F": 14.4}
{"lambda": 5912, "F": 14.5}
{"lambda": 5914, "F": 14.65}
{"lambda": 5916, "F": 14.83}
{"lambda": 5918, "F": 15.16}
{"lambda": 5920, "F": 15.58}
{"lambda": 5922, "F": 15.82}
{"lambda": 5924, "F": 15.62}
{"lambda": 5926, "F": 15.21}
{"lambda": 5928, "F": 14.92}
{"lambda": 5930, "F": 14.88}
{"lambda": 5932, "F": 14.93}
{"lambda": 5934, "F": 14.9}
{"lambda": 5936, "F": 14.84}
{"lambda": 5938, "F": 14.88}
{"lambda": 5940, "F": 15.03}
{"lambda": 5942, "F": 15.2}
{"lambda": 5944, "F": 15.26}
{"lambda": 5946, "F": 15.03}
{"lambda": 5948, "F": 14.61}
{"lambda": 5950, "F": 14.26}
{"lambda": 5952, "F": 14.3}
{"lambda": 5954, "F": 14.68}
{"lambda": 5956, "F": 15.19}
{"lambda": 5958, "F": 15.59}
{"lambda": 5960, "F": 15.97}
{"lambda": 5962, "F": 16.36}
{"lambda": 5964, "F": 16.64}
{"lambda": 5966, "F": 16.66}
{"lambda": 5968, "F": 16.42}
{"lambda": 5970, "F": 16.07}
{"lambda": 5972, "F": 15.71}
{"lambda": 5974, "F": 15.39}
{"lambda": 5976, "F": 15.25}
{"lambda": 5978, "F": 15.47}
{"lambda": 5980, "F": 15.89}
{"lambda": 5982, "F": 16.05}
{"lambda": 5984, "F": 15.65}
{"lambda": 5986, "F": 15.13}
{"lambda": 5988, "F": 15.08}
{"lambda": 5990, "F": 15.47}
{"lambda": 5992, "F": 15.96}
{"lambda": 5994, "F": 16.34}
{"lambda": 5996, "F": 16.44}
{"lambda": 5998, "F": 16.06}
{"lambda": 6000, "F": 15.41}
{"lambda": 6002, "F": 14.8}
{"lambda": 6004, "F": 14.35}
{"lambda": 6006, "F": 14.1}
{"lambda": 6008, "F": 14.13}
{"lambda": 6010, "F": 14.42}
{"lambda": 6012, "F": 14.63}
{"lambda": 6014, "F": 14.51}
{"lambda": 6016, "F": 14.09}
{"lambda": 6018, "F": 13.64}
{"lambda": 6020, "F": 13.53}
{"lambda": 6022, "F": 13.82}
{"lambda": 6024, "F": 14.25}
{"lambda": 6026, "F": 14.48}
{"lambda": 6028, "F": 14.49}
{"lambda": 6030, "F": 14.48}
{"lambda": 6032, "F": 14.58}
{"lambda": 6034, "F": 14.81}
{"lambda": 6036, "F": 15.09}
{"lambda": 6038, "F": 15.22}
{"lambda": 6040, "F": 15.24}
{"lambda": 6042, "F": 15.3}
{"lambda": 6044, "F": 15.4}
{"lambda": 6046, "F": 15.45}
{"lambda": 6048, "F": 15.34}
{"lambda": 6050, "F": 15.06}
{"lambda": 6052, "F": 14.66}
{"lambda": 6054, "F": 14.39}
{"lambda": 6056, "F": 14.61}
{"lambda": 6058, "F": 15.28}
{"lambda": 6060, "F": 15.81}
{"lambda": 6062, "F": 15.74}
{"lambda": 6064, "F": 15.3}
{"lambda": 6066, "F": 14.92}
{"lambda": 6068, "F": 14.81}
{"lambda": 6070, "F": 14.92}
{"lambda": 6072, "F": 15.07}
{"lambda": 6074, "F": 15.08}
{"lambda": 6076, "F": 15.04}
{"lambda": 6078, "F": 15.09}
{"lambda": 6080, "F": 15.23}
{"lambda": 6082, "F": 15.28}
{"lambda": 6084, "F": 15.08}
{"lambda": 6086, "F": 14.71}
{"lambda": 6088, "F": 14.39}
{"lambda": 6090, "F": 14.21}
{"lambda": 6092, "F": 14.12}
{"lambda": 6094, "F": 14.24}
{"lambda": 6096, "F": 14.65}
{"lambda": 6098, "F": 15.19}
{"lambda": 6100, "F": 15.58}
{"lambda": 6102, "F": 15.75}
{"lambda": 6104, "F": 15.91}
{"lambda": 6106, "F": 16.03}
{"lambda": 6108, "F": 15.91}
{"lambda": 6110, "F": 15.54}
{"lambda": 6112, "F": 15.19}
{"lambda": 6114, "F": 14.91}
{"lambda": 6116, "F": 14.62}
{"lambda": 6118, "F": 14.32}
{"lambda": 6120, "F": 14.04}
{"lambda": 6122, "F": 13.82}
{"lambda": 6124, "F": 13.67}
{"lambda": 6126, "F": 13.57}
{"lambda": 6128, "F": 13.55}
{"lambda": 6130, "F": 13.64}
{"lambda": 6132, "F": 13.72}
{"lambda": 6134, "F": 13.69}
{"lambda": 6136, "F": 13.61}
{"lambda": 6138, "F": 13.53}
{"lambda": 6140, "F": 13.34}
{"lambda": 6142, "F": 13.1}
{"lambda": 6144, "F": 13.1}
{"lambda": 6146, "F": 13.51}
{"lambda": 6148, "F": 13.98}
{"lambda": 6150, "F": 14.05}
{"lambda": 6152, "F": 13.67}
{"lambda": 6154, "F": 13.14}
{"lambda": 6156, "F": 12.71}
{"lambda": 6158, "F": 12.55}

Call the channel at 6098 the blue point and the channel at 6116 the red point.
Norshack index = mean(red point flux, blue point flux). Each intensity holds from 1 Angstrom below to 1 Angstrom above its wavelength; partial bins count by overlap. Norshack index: 14.9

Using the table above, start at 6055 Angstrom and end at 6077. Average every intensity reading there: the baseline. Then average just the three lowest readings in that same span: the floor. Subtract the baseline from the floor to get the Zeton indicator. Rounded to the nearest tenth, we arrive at -0.4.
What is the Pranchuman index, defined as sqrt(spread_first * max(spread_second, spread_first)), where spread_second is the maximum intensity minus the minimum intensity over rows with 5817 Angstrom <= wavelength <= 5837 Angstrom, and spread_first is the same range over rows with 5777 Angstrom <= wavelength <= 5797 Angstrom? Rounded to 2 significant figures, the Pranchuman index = 1.1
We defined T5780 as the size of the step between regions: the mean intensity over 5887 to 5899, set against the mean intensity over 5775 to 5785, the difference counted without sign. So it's 1.6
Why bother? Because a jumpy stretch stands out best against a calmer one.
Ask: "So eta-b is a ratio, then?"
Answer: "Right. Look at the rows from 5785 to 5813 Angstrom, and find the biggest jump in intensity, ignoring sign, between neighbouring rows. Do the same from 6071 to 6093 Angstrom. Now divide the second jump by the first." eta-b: 1.2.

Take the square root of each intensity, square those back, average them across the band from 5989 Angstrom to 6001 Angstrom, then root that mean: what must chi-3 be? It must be 3.99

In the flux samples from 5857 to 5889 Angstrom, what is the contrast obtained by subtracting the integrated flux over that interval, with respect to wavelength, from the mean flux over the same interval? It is -588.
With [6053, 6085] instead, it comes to -468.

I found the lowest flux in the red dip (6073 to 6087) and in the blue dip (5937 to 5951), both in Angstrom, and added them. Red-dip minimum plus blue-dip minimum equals 29.0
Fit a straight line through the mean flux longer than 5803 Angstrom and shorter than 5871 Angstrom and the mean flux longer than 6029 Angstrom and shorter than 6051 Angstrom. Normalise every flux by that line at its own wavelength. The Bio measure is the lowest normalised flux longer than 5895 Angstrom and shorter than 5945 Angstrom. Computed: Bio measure 0.907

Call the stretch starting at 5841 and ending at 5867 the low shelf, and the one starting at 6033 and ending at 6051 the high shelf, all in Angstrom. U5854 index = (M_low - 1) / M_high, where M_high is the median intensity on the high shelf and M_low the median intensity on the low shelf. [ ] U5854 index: 0.99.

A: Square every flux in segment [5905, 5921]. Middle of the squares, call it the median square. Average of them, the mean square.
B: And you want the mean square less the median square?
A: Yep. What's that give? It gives 2.5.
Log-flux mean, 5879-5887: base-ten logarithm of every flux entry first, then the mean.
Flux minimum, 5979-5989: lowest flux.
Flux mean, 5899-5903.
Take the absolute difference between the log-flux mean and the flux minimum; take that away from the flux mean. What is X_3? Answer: 1.7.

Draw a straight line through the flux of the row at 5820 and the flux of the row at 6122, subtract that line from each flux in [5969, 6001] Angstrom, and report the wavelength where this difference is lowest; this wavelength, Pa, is 5988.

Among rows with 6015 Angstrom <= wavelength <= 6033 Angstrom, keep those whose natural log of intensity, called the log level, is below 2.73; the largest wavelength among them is 6032 Angstrom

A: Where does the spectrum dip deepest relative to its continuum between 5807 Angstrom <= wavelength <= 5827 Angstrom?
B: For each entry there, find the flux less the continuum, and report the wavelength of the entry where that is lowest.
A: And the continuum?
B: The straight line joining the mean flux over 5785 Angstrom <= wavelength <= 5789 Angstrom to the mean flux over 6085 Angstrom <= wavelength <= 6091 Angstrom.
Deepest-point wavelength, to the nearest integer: 5808 Angstrom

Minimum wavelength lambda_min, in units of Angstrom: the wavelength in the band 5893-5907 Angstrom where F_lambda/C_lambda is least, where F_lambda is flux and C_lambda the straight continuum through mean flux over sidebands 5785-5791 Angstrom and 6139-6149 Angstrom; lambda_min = 5894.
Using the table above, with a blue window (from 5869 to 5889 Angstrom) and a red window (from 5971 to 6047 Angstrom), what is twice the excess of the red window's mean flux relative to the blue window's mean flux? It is -11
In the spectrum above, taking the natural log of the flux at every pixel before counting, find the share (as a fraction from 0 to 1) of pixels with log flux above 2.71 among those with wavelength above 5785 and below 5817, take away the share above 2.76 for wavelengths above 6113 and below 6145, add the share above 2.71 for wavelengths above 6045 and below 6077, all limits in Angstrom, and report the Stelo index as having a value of 1.6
